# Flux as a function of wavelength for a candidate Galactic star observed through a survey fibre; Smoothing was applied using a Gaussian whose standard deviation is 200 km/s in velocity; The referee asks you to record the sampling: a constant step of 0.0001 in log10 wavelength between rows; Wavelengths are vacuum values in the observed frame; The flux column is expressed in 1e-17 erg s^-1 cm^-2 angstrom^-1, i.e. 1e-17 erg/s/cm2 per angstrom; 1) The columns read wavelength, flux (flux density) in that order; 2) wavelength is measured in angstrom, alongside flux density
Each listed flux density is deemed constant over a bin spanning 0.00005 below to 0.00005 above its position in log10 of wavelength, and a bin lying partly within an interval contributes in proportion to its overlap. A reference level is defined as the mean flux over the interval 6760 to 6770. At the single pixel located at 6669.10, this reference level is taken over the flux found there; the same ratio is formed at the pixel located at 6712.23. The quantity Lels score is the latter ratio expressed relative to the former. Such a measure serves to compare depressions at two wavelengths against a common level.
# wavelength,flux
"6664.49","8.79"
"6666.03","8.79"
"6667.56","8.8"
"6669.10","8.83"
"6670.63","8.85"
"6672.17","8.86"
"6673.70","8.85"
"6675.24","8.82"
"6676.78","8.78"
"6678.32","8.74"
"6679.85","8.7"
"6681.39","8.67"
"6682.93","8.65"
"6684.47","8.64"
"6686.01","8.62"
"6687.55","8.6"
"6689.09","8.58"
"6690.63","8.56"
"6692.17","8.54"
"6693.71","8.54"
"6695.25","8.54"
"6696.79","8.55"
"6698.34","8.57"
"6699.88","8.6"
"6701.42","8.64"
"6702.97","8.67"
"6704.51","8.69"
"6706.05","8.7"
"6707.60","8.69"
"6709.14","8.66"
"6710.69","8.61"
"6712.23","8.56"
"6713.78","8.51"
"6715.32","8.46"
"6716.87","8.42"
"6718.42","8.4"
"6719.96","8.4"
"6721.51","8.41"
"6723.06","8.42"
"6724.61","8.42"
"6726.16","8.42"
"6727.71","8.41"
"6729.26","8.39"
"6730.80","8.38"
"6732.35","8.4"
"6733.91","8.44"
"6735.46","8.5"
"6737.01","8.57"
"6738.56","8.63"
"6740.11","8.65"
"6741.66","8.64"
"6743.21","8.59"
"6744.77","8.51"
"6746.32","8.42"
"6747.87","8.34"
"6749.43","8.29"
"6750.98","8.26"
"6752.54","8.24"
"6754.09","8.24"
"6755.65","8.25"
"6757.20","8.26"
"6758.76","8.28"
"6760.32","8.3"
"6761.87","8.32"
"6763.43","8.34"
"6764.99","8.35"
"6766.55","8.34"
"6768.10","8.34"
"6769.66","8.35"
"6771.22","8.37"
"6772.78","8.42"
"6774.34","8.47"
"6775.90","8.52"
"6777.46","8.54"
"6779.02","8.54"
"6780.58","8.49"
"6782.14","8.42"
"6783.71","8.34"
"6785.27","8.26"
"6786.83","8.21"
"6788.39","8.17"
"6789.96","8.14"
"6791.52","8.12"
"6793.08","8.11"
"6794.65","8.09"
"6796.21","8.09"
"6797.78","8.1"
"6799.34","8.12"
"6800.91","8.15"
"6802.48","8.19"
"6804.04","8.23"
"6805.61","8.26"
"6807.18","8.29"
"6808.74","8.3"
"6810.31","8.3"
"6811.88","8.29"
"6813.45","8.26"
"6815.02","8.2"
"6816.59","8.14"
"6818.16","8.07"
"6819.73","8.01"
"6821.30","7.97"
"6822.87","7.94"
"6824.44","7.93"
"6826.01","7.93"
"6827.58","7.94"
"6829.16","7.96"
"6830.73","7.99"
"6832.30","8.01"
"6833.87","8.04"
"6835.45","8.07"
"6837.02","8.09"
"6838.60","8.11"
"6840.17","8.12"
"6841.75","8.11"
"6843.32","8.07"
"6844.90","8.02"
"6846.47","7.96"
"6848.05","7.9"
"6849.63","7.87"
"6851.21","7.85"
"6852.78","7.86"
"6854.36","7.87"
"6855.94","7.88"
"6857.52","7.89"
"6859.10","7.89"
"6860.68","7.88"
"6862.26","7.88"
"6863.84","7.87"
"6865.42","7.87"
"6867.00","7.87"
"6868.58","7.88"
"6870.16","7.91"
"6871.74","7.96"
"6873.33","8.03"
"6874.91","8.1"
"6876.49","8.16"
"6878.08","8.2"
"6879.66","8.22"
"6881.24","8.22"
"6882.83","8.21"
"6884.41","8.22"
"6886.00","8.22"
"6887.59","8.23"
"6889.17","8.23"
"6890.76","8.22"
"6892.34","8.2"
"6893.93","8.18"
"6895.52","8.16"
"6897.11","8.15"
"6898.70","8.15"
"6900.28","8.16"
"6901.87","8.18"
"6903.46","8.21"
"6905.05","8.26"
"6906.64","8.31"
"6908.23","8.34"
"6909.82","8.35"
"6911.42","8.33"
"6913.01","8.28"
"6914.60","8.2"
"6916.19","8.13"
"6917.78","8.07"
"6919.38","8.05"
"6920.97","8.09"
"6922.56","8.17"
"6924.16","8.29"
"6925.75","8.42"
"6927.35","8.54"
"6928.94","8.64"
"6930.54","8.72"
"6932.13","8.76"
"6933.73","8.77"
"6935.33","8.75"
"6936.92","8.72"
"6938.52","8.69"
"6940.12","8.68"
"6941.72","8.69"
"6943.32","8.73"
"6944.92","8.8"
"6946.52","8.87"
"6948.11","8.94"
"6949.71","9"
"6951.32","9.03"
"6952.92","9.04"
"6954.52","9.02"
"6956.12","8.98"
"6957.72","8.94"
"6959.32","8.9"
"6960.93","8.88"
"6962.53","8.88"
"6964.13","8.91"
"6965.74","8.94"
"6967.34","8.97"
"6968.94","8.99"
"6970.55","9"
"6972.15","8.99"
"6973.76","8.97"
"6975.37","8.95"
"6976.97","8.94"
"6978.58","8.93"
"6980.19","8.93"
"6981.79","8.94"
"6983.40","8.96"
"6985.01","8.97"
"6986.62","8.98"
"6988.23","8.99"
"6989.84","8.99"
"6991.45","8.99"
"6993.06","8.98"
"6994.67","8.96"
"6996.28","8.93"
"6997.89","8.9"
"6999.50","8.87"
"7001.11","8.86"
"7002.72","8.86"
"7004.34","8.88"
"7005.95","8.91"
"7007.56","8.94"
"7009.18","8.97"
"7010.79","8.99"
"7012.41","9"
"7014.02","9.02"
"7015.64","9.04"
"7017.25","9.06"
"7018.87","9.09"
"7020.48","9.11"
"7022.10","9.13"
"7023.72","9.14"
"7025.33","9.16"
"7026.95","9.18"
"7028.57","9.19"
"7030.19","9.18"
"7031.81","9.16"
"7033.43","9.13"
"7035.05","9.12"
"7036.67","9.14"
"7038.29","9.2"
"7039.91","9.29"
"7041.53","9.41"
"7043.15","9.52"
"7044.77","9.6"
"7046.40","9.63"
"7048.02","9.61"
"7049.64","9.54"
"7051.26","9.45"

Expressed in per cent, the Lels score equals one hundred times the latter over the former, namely 103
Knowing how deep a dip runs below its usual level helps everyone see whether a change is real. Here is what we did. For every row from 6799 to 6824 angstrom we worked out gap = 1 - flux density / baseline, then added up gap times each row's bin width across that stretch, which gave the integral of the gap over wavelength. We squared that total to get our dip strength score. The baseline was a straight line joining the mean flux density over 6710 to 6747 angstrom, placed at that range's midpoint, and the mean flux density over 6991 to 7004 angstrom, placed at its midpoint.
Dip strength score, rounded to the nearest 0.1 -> 1.7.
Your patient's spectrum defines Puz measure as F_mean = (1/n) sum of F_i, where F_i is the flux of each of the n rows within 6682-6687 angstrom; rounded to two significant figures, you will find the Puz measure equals 8.6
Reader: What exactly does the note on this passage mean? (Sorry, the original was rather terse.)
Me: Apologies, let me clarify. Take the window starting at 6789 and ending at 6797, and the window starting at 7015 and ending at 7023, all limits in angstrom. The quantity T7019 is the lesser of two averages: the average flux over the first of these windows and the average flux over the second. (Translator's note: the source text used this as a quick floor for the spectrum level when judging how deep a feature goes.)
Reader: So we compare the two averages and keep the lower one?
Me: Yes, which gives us 8.11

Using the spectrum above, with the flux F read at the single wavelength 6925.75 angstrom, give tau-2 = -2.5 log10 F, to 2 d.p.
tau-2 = -2.31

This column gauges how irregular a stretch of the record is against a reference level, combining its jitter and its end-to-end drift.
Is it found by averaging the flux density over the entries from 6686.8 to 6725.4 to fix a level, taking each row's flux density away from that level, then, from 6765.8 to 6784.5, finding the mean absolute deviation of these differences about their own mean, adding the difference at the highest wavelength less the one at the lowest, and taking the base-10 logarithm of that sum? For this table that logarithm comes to -1.16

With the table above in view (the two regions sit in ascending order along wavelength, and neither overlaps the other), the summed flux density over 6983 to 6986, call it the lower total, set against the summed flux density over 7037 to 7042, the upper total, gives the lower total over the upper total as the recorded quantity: 0.6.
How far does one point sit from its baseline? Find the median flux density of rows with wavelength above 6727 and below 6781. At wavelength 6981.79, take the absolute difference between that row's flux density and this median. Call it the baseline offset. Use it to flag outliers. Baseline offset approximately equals 0.55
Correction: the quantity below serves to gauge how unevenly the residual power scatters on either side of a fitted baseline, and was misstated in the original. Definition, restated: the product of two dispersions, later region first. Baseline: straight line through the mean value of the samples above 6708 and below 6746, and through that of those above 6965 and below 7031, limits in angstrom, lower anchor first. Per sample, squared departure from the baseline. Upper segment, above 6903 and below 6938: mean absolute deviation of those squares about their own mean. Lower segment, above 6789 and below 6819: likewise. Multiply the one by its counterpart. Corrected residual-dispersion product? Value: 0.0095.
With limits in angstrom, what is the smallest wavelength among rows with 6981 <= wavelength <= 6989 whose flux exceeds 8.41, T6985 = 6981.79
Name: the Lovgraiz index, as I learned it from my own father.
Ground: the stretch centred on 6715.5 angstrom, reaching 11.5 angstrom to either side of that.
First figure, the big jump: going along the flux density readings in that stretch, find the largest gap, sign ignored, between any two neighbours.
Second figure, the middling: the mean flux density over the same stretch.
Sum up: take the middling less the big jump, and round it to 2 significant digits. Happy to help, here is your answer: 8.5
